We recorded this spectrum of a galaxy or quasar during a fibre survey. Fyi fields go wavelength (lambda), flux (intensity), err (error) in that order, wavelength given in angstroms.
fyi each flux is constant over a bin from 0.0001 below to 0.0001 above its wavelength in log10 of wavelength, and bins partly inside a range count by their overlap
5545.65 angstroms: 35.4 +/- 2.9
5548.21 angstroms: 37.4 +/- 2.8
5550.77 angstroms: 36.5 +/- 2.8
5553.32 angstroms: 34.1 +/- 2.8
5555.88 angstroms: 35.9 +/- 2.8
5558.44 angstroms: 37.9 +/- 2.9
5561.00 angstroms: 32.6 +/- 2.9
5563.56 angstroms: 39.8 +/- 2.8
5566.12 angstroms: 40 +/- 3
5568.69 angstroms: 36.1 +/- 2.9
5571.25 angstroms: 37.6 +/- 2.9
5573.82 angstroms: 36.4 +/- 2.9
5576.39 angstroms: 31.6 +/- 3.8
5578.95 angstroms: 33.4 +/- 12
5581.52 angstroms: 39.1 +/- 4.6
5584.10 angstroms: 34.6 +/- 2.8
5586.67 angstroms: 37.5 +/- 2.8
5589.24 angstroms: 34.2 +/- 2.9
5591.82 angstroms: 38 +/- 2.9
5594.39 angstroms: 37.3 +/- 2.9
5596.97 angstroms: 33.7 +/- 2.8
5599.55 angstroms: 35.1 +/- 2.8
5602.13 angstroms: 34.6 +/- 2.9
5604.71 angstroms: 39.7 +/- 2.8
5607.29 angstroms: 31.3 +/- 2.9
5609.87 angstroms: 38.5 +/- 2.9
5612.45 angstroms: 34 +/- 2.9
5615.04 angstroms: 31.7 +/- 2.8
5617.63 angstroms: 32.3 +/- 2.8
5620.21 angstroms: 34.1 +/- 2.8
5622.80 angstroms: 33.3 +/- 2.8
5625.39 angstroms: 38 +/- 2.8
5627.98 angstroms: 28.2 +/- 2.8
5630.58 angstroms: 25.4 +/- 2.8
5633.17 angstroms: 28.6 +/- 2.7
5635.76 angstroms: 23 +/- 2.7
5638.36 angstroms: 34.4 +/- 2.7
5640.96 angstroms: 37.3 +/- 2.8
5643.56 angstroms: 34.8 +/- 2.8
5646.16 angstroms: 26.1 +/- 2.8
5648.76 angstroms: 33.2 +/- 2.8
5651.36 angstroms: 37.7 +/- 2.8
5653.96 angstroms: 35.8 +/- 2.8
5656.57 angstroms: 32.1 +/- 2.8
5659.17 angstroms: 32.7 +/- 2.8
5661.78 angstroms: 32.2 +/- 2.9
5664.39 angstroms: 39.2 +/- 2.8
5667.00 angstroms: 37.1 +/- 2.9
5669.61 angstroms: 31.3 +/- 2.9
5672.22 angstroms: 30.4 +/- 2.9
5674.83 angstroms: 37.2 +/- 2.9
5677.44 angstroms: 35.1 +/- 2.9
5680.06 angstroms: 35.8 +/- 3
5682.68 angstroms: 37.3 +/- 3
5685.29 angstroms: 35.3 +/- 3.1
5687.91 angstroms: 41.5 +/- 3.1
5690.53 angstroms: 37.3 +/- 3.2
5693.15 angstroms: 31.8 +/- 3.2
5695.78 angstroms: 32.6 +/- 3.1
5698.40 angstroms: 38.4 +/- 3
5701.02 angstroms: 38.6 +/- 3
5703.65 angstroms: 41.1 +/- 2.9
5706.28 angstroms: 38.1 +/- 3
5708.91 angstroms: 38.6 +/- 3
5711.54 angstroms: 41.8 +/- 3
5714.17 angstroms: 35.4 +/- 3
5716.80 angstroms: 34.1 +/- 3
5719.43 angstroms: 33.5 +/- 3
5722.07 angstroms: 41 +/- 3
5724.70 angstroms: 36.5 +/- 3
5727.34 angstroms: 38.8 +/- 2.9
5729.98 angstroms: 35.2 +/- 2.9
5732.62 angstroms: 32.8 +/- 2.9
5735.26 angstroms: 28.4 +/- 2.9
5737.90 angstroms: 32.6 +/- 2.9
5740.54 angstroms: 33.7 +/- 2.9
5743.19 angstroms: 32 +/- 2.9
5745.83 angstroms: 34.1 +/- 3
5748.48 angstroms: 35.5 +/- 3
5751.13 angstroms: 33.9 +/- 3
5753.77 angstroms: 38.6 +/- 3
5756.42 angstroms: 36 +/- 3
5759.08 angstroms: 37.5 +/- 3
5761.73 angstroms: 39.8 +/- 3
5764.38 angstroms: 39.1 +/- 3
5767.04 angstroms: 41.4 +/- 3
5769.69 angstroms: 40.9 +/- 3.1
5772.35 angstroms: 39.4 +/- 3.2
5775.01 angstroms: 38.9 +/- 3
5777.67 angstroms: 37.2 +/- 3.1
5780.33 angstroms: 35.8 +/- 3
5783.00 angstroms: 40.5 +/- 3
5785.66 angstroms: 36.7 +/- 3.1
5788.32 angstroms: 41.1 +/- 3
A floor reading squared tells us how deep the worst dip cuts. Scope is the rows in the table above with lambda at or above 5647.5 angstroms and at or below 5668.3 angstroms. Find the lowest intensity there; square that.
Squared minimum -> 1030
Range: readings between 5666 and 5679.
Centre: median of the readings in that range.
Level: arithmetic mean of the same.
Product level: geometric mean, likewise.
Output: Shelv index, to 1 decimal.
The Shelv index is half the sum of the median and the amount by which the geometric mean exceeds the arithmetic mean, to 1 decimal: 17.5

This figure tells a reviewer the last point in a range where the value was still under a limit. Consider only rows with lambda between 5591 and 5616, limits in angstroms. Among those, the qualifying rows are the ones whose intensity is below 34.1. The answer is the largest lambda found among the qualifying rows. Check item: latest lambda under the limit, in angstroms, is 5615.04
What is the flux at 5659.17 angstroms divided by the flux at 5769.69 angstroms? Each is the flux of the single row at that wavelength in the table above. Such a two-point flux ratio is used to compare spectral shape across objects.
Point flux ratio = 0.80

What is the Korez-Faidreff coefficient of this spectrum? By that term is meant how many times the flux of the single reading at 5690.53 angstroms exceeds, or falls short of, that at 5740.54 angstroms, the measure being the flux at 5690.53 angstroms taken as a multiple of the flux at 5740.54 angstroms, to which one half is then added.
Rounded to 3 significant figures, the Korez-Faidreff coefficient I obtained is 1.61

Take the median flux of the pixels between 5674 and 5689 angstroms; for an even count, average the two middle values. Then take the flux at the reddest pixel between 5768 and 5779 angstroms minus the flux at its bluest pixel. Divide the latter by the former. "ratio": -0.10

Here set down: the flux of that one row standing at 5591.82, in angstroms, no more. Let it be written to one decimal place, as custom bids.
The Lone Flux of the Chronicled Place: 38.0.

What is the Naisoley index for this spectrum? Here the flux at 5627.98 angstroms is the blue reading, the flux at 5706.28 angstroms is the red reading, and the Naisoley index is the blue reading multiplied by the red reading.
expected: 1074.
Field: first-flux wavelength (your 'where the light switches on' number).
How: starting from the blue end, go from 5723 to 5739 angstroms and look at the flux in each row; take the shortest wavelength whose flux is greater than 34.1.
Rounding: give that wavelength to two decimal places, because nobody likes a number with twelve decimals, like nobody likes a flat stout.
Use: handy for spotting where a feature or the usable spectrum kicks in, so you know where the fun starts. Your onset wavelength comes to 5724.70 angstroms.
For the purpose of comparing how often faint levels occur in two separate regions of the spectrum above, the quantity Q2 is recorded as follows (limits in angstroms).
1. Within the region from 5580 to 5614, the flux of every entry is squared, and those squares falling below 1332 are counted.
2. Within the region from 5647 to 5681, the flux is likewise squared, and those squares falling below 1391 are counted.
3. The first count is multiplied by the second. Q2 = 77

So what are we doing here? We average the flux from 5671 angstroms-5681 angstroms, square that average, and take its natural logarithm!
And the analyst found 7.09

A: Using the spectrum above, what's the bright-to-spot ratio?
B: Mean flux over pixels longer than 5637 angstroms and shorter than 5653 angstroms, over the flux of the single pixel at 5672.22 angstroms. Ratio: 1.12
